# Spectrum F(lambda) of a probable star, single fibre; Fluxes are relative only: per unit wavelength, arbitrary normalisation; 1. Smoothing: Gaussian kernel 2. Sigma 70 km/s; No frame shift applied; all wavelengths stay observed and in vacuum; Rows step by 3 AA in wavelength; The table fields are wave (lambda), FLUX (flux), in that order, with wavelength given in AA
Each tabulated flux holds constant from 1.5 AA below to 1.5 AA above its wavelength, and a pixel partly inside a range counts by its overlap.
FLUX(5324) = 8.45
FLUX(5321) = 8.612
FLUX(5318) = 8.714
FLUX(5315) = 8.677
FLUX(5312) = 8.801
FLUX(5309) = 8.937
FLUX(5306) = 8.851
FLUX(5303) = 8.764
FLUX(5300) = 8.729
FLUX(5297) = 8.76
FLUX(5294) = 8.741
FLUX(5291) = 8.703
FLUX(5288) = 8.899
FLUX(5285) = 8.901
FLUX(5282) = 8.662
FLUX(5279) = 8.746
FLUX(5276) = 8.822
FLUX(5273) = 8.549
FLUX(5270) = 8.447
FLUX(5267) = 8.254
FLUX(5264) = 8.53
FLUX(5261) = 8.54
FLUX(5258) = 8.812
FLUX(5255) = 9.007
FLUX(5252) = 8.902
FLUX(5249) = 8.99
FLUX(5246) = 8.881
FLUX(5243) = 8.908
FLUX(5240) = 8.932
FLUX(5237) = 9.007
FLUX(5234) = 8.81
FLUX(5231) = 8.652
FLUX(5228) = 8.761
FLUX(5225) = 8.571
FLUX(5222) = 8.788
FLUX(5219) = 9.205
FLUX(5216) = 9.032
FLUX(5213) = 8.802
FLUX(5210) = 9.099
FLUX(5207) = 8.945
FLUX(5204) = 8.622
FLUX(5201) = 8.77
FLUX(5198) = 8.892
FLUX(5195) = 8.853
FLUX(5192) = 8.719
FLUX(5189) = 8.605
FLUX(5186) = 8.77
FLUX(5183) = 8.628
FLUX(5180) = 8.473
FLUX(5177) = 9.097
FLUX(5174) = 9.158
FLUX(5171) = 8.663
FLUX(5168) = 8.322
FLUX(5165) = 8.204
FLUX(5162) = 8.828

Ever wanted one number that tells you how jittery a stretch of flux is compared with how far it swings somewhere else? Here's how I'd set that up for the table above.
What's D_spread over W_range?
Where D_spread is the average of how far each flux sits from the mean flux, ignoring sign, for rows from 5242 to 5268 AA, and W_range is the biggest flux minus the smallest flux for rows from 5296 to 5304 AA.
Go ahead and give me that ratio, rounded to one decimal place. 6.0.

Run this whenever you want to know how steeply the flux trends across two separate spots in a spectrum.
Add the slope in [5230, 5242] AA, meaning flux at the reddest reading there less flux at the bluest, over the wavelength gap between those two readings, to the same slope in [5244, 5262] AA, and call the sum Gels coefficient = 0.01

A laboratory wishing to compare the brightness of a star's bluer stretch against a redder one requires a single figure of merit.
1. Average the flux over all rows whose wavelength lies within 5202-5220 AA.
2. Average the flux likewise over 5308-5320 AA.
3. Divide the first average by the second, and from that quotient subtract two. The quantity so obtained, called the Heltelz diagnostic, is -0.981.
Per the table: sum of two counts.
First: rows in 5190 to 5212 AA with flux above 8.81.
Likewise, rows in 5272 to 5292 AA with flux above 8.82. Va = 7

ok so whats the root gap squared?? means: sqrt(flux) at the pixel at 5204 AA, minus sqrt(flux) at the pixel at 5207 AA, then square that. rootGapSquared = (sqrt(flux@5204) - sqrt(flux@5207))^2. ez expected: 0.0030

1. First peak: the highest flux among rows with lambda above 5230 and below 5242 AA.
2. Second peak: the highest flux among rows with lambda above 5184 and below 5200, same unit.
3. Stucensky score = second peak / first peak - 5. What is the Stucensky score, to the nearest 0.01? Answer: -4.01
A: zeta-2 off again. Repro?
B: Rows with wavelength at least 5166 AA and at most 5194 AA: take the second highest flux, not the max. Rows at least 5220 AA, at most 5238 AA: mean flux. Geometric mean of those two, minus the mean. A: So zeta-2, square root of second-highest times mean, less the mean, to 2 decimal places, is 0.16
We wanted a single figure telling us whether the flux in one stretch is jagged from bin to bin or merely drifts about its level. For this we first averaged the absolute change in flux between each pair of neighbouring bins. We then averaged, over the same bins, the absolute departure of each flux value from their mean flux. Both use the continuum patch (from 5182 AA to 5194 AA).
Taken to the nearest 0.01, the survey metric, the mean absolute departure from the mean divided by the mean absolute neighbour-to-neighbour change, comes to 0.46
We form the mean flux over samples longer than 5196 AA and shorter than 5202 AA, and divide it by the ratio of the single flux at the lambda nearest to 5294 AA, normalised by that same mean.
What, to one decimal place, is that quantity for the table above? 8.9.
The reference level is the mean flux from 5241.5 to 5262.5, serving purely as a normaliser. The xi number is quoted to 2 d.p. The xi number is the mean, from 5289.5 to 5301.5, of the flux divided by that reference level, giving 0.99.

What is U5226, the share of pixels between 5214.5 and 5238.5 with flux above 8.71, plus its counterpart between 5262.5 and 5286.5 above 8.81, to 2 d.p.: 1.00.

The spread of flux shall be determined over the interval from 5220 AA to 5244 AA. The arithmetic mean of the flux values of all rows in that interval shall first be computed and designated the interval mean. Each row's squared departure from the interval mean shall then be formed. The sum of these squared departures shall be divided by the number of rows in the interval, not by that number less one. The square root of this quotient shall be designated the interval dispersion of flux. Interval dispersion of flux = 0.14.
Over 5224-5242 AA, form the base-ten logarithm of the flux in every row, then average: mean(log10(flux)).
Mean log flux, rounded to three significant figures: 0.944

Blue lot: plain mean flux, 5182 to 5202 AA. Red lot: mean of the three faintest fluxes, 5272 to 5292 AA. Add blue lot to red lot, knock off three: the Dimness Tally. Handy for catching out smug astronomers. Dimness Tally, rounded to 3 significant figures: 14.4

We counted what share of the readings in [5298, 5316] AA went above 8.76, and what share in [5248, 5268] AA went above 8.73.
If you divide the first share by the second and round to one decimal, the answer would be 1.2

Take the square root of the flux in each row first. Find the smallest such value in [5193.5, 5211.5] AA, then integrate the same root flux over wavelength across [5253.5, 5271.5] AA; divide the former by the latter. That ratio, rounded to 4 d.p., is 0.0556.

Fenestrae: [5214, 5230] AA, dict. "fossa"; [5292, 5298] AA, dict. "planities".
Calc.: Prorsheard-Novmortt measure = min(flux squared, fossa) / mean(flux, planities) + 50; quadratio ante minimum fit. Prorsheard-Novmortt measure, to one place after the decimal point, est 58.4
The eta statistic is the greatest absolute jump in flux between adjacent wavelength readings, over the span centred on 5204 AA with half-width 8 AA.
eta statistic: 0.32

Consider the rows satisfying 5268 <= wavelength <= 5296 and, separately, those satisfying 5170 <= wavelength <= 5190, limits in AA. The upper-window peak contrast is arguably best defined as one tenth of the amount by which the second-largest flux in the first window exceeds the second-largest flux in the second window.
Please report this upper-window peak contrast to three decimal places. -0.020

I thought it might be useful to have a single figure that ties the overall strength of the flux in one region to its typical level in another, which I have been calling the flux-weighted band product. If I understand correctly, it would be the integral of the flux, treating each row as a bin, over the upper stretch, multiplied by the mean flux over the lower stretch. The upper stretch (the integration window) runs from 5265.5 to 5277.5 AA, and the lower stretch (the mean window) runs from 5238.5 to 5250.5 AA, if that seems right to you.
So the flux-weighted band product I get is 913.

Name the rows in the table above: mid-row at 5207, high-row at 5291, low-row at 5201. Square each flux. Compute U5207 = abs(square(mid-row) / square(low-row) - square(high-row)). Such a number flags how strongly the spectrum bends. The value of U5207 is 74.7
